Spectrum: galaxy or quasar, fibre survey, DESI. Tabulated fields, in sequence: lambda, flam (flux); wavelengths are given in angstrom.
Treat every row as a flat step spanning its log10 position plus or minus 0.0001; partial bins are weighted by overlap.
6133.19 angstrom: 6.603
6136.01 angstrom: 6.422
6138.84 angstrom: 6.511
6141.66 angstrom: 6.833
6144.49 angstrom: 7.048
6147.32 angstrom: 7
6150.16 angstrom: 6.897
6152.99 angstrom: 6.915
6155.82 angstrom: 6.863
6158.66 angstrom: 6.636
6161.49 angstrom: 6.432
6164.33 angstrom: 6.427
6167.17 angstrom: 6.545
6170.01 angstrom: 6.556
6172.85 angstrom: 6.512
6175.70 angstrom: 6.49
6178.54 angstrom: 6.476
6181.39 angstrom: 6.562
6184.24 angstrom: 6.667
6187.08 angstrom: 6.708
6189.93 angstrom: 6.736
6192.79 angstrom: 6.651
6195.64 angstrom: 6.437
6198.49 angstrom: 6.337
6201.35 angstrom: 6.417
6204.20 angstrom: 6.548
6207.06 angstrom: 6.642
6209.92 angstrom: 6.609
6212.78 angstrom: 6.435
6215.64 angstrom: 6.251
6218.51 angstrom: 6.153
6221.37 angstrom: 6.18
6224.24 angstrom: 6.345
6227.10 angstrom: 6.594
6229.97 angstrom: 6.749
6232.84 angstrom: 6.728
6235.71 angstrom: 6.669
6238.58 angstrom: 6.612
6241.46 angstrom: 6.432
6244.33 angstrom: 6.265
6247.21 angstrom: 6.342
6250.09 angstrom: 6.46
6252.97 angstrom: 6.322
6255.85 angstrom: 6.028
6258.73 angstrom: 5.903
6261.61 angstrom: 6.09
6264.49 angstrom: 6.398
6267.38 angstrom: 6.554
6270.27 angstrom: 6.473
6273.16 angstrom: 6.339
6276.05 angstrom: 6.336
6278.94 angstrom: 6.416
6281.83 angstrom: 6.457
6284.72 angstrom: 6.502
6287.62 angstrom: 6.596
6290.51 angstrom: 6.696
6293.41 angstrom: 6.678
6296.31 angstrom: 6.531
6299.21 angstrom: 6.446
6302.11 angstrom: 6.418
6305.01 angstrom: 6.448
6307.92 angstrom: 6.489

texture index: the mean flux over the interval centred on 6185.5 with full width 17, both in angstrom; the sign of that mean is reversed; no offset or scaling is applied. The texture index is -6.6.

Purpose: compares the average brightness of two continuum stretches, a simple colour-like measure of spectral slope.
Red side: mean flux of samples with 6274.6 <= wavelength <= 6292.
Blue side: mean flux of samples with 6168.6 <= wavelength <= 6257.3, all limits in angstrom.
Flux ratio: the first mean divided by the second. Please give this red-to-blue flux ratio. 1.003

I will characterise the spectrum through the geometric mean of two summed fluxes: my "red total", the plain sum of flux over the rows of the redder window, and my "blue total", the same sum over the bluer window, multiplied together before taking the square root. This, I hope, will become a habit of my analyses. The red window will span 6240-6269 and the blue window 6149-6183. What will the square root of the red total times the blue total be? 71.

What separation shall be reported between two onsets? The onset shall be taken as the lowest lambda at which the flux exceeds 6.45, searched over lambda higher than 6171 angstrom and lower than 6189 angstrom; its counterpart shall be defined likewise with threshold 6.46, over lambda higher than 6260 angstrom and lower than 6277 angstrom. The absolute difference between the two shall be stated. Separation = 94.5 angstrom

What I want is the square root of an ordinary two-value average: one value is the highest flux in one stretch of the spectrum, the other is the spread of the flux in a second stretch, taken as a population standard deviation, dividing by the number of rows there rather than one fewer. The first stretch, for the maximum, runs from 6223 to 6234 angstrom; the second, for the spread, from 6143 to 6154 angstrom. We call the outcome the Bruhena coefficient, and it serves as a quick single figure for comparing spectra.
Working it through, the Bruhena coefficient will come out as 1.85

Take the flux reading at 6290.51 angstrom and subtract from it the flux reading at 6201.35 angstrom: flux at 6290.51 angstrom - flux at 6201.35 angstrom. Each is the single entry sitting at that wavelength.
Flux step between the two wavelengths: 0.28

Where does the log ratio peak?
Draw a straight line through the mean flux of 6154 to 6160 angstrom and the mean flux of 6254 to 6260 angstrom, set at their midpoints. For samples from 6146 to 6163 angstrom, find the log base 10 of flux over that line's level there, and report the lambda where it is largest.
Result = 6147.32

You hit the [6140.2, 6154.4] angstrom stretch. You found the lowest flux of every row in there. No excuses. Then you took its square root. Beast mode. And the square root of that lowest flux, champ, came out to 2.61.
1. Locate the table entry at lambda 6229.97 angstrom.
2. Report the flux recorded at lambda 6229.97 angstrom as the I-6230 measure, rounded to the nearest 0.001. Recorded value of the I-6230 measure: 6.749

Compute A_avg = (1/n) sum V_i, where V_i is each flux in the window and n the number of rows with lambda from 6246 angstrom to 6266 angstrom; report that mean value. 6.22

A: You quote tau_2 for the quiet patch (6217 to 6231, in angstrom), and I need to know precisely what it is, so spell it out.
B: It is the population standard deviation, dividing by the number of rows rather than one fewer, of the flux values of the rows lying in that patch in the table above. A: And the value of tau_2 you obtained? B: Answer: 0.23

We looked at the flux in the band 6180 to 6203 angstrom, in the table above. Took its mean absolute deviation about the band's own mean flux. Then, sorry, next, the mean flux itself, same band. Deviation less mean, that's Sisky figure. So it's -6.44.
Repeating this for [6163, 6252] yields -6.37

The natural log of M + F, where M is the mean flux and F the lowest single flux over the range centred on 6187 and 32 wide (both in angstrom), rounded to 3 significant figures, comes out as 2.56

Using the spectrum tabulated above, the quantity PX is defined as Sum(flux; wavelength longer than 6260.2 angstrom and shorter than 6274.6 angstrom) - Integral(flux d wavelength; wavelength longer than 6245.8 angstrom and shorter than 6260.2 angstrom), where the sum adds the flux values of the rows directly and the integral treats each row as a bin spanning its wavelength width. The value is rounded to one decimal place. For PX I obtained -57.6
